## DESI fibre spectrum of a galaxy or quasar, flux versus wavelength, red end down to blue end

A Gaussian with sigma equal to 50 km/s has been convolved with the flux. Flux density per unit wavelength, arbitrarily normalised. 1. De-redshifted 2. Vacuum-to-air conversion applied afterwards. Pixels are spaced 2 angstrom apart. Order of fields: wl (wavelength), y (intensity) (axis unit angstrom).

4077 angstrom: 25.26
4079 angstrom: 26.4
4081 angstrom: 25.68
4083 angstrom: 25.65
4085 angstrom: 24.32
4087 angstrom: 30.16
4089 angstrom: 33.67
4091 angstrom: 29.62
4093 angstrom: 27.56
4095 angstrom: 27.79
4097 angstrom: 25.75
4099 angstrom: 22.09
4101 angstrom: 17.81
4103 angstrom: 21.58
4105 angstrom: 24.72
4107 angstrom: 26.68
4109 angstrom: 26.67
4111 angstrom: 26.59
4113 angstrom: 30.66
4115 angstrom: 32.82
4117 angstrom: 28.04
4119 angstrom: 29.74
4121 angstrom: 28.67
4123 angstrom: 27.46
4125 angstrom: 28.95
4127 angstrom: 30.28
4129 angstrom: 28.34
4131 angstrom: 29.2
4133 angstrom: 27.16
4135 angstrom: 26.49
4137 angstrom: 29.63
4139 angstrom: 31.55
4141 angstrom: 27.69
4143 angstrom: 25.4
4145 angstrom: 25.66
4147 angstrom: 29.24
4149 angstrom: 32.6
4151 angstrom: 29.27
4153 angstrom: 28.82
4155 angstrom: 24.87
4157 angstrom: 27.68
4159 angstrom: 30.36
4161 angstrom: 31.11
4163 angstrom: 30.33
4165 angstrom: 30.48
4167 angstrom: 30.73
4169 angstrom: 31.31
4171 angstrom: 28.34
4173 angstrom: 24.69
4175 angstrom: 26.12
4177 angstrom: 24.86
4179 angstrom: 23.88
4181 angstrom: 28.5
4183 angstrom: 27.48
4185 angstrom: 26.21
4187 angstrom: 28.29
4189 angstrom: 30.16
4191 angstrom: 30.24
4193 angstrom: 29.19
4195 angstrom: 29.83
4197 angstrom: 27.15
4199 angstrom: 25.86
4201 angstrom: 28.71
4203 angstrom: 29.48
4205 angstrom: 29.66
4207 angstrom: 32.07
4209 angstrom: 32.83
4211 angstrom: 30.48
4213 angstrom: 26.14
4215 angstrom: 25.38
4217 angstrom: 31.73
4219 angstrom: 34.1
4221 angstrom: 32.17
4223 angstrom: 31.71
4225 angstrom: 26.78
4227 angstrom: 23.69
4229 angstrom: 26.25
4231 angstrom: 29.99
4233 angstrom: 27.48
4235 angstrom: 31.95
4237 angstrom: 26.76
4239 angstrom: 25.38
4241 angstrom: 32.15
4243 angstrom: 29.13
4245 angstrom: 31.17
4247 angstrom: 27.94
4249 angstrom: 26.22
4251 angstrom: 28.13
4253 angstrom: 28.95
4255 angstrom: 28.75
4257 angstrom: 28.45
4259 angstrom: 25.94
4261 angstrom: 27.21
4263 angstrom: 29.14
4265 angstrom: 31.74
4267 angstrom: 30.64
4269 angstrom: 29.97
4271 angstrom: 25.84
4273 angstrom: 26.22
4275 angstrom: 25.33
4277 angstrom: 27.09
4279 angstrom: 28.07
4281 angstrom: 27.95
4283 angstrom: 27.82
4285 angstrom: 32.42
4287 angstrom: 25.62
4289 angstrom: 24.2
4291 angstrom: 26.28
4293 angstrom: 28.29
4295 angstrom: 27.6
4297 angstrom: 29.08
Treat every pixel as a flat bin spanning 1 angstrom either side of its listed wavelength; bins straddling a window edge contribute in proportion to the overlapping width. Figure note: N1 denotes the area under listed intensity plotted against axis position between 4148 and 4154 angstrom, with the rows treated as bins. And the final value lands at 181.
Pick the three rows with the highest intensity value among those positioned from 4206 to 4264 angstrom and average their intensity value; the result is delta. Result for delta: 33.0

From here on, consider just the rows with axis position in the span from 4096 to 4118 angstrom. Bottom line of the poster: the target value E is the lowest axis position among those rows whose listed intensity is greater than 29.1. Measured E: 4113 angstrom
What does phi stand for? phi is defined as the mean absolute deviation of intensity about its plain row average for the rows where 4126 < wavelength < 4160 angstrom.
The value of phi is 1.72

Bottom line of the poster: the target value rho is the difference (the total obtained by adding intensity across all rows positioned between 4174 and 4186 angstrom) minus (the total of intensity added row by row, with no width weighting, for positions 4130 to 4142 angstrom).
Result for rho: -15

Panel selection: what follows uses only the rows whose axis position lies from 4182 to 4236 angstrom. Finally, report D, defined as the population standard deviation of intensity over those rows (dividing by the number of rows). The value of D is 2.6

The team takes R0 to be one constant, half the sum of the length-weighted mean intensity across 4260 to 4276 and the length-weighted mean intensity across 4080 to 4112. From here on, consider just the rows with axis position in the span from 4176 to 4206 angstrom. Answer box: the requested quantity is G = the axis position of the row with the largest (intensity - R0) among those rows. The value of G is 4191 angstrom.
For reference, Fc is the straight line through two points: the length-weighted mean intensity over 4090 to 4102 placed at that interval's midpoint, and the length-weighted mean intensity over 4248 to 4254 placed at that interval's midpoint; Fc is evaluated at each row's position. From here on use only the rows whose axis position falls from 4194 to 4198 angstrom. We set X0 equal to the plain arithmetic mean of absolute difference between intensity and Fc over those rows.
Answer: 1.7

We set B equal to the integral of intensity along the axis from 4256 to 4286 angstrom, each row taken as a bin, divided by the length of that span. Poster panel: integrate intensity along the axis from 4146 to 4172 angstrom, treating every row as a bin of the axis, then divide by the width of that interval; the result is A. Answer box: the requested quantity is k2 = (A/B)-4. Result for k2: -2.95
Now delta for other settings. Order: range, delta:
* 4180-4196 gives 30.1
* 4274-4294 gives 29.6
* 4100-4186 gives 32.3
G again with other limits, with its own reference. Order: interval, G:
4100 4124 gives 4115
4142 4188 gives 4149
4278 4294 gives 4285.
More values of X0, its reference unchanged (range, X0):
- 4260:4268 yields 2.1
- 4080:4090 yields 3.2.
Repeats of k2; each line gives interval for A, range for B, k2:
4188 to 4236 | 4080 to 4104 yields -2.87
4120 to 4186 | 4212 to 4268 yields -3.02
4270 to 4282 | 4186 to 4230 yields -3.08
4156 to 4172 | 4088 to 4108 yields -2.83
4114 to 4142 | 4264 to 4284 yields -2.97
